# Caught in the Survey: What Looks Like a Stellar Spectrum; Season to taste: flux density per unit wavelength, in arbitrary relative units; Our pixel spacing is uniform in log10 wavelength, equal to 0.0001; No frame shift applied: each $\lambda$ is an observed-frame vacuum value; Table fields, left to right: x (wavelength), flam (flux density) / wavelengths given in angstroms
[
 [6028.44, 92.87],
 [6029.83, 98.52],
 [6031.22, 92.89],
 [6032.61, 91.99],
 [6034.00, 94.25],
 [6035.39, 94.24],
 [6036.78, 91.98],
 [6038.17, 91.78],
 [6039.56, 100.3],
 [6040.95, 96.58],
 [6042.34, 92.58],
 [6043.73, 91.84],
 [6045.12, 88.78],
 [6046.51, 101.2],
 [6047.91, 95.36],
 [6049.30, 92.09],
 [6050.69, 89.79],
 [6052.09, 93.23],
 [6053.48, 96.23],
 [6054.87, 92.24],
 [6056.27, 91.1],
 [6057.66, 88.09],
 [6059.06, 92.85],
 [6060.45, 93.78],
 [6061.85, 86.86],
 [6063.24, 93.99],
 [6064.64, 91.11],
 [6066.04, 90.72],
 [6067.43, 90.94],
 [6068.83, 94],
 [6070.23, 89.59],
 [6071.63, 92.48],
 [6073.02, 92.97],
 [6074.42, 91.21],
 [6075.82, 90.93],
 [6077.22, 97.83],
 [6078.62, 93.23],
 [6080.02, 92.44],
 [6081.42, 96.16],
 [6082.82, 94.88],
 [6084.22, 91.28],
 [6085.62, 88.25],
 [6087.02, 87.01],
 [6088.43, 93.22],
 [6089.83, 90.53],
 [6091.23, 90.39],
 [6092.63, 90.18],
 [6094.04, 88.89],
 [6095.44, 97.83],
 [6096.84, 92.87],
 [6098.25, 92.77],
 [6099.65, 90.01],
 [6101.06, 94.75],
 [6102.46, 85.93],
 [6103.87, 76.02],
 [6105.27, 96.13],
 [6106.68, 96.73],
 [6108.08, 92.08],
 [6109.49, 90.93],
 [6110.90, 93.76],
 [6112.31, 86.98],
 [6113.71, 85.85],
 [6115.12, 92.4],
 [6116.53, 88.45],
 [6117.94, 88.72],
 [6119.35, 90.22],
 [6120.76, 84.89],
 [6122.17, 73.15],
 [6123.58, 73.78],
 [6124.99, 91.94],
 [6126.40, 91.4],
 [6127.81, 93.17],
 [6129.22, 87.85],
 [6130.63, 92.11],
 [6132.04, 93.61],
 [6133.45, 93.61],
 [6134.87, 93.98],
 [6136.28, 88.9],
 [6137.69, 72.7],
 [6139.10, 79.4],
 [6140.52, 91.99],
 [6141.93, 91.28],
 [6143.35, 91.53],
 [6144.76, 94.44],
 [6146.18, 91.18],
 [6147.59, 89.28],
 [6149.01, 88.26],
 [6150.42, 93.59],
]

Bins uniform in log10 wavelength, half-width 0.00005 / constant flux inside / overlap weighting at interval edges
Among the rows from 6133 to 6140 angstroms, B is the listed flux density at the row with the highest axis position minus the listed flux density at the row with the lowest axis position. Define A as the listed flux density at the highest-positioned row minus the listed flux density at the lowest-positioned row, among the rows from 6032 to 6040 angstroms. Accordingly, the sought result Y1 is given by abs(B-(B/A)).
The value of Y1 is 13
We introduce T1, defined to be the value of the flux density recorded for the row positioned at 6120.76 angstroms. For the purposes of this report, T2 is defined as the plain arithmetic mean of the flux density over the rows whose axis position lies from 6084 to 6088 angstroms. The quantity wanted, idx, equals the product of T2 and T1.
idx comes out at 7542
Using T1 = 84.89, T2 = 89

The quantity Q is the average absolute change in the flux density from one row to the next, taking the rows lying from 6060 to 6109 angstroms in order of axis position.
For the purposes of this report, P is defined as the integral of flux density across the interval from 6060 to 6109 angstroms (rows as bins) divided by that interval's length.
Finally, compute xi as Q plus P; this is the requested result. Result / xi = 95.5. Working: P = 92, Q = 3.9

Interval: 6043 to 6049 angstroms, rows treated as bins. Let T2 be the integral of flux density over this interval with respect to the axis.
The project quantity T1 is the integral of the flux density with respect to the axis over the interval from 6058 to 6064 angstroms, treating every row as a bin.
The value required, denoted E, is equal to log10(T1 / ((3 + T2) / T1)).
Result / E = 2.73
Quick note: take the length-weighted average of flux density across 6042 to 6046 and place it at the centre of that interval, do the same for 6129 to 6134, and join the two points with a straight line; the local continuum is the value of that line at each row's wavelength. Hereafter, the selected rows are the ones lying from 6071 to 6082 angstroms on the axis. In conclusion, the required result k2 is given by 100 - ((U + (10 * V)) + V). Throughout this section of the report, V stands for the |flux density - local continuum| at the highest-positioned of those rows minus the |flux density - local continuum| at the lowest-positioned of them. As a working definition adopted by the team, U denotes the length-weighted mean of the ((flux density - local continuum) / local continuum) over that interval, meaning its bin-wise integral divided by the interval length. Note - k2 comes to 60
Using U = 0.02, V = 3.6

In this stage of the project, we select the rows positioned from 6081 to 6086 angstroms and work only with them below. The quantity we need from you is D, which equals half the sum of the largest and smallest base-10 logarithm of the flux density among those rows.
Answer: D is 1.96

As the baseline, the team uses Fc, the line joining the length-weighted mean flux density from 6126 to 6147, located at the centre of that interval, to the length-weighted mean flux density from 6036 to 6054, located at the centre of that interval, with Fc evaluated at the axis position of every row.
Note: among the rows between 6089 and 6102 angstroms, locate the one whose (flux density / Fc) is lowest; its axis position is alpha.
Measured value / 6094.04 angstroms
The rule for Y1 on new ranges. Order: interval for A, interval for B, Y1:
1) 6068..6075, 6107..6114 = 8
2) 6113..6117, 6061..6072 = 3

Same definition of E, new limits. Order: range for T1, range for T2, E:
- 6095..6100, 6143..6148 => 2.67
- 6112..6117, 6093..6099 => 2.54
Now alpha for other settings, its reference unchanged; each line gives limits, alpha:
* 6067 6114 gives 6103.87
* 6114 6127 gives 6122.17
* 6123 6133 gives 6123.58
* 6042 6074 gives 6061.85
